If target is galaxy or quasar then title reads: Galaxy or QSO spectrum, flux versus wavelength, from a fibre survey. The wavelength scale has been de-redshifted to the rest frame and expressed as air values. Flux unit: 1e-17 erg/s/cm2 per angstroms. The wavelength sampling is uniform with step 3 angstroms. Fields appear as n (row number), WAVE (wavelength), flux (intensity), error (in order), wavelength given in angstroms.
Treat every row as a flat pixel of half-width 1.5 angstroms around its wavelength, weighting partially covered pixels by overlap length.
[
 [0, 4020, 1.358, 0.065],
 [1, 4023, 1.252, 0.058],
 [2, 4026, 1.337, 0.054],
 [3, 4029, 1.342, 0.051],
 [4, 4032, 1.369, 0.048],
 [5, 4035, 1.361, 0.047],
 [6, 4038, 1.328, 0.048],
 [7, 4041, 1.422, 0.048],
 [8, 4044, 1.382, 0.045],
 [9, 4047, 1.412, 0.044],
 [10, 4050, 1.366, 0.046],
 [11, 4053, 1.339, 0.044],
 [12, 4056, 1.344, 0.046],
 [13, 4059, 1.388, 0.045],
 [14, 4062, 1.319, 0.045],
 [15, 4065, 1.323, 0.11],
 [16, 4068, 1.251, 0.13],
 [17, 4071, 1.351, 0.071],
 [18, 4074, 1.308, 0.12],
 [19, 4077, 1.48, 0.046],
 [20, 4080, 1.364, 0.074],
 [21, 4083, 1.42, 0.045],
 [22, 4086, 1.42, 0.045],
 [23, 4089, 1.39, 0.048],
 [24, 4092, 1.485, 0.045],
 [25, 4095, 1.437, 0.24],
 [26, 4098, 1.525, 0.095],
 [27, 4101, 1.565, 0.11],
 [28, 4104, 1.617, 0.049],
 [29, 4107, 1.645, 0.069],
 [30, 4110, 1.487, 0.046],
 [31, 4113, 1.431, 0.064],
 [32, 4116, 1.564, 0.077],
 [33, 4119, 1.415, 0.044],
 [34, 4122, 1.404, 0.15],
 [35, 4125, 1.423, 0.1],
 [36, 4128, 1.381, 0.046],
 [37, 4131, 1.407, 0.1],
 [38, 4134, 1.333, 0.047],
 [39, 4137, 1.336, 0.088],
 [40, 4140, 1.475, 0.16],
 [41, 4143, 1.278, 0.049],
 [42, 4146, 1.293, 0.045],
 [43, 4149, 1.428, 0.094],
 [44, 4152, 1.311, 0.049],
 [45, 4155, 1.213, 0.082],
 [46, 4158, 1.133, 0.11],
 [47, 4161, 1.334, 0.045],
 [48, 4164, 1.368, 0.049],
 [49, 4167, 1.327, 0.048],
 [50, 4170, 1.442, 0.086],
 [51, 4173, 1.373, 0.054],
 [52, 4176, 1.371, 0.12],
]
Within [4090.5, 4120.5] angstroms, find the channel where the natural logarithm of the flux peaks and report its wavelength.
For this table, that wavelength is 4107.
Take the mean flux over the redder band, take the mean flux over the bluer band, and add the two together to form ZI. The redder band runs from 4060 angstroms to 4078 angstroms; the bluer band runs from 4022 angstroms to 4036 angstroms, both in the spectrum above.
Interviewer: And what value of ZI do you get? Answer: 2.67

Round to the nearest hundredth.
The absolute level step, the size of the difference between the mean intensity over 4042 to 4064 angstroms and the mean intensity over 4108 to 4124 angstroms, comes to 0.10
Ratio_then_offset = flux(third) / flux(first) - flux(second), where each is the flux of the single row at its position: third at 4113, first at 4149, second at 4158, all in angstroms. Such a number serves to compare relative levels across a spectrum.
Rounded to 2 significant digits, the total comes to -0.13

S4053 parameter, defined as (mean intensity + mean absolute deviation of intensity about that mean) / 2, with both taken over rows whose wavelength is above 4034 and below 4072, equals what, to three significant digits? 0.693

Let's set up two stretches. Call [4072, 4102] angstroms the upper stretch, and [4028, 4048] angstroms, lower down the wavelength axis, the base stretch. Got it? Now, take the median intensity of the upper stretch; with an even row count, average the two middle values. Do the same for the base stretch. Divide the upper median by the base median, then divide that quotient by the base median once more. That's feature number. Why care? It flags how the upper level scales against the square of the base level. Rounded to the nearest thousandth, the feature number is 0.762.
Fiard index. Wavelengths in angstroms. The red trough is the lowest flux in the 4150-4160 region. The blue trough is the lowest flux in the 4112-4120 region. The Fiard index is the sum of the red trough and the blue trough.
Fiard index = 2.55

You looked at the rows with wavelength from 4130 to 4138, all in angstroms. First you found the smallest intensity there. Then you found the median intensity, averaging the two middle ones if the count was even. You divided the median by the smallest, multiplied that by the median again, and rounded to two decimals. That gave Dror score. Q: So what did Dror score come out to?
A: 1.34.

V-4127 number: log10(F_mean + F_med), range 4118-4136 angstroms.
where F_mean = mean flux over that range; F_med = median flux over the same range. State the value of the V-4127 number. 0.447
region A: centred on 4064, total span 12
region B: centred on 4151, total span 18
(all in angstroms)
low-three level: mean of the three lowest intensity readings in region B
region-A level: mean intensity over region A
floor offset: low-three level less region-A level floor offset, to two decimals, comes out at -0.11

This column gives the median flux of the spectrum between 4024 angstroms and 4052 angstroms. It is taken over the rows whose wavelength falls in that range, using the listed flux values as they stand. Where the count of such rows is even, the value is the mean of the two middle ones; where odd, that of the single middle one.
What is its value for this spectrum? 1.37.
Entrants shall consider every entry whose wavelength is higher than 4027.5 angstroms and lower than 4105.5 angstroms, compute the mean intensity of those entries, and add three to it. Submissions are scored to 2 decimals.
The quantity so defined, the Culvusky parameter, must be 4.40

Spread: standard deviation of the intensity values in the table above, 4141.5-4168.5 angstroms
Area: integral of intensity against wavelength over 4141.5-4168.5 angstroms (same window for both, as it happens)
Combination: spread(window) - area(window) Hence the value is -35.0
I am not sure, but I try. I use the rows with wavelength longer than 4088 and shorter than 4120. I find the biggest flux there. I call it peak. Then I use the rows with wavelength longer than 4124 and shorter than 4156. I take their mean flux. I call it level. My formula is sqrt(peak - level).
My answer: 0.54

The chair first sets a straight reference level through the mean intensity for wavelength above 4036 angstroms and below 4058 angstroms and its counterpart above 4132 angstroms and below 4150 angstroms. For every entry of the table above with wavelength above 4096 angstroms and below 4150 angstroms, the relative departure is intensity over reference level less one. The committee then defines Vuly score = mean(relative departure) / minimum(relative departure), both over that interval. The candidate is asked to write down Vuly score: -1.1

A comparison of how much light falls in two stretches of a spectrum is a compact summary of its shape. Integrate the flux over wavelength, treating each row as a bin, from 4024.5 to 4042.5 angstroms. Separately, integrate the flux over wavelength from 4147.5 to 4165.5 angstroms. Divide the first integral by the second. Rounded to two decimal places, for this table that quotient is 1.05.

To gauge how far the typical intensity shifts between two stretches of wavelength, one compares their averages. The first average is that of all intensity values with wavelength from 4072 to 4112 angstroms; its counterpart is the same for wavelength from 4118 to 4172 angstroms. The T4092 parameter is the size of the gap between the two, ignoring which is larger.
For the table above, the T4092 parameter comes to 0.12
